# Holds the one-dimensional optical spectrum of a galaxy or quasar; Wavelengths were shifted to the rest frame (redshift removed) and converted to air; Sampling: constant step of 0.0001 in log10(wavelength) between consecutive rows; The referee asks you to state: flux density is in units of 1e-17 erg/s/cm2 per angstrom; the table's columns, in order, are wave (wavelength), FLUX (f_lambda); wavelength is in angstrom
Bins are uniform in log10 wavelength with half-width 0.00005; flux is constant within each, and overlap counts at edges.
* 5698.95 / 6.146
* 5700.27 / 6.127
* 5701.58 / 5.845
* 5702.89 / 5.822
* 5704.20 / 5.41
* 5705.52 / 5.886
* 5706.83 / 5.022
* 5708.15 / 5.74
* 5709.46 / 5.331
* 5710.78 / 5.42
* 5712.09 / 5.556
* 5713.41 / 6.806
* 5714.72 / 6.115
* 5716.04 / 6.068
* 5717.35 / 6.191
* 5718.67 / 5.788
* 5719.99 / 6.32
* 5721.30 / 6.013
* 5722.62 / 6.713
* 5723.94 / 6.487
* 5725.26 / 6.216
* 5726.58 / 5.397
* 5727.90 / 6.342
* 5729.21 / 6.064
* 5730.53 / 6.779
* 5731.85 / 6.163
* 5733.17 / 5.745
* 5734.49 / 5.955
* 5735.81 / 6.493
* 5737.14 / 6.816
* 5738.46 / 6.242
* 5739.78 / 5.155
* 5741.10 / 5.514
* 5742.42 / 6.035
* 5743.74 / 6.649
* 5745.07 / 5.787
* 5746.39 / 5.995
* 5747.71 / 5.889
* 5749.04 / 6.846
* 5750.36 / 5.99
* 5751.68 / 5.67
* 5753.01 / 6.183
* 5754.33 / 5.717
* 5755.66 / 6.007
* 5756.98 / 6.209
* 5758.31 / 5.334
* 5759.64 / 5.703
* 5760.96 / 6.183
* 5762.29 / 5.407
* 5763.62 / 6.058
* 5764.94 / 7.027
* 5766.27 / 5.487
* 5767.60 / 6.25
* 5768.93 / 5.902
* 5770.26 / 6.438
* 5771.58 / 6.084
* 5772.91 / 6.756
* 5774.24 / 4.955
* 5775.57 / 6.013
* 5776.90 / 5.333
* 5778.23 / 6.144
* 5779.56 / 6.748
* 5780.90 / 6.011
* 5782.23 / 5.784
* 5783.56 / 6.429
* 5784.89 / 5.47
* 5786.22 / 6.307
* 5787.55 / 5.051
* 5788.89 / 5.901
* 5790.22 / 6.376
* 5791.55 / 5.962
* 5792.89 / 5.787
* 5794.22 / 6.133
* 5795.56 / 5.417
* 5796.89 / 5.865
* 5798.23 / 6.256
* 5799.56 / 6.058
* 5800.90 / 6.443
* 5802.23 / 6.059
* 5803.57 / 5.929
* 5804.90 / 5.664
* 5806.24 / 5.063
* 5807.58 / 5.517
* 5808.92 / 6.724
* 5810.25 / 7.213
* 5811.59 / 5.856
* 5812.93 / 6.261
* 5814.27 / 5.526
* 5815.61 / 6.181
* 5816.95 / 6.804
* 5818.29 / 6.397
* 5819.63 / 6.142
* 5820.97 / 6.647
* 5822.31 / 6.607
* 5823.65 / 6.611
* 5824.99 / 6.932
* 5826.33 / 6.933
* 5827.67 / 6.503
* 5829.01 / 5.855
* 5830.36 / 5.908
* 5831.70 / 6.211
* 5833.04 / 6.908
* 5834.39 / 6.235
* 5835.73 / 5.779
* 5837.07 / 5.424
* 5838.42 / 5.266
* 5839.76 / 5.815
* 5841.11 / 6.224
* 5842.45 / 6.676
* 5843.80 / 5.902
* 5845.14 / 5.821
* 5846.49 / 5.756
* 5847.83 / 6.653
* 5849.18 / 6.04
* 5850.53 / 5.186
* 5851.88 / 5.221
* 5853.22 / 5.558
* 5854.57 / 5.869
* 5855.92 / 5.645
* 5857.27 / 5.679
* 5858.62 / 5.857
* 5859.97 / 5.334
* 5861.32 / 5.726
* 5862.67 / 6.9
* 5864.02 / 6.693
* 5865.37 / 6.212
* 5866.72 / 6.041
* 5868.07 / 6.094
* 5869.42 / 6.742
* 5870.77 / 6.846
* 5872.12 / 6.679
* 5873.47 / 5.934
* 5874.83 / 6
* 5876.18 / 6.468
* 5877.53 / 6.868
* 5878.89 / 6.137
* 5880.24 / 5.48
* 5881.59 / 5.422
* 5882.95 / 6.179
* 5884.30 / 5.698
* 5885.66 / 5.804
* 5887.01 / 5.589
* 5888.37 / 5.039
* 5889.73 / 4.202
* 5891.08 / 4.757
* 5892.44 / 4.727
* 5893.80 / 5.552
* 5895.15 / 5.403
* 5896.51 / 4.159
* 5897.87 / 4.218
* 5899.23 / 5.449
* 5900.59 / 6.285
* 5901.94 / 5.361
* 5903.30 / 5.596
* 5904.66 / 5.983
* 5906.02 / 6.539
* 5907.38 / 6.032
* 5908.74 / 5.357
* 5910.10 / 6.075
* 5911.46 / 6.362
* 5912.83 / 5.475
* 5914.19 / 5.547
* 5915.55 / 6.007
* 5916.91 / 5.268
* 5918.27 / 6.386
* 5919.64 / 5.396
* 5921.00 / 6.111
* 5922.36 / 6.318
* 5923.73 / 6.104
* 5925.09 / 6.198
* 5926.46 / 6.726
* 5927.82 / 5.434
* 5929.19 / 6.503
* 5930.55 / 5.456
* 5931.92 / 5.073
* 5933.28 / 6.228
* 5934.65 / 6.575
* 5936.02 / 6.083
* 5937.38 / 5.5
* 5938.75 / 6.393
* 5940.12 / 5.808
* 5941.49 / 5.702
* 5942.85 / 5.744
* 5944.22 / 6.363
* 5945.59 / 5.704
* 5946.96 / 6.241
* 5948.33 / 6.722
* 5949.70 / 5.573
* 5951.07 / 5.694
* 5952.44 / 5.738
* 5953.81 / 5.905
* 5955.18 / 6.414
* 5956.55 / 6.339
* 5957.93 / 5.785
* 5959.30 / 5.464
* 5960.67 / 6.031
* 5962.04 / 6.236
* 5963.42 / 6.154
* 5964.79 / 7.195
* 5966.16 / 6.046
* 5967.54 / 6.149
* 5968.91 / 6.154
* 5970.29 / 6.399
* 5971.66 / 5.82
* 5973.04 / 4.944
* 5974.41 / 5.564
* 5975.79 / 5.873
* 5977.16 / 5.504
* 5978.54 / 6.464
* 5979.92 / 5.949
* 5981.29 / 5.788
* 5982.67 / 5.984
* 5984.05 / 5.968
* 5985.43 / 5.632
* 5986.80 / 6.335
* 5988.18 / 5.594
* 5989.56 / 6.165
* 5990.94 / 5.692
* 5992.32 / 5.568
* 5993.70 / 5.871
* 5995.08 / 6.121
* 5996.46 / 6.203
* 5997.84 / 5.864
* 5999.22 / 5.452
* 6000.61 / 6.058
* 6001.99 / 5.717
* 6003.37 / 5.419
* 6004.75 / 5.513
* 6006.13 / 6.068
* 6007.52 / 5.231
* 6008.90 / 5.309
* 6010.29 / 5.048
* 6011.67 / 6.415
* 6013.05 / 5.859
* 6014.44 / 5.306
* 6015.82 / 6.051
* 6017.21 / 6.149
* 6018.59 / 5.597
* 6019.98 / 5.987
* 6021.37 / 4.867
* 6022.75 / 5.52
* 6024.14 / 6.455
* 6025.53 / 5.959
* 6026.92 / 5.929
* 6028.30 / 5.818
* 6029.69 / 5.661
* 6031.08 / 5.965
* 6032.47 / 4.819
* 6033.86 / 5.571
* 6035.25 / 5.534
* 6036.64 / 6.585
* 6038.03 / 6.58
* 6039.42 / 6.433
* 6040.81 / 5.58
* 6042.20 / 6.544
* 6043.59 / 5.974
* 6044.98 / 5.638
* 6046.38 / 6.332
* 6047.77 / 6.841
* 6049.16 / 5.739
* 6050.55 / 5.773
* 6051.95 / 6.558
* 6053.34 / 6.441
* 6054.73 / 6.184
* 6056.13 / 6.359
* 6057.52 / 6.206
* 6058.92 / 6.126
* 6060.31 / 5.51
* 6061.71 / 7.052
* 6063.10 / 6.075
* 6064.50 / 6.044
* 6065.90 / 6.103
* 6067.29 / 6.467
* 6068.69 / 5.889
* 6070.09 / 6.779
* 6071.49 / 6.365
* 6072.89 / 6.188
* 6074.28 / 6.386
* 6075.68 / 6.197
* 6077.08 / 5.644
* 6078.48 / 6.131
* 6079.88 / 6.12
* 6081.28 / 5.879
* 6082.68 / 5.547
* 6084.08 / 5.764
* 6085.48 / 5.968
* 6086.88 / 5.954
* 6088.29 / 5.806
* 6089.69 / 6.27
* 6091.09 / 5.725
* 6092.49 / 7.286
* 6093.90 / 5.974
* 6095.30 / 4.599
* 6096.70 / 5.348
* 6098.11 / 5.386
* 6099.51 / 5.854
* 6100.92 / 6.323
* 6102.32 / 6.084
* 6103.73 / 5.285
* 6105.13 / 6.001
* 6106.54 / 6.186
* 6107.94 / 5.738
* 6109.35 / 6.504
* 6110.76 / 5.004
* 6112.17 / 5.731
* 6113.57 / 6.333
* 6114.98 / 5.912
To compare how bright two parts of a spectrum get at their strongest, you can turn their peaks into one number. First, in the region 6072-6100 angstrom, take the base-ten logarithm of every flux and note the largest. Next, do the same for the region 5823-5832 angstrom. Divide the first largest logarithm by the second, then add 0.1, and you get 1.13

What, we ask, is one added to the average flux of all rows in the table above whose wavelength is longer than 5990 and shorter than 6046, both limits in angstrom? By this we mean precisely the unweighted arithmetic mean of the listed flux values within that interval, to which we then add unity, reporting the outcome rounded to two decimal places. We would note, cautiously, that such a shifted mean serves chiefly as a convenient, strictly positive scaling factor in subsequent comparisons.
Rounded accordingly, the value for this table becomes 6.80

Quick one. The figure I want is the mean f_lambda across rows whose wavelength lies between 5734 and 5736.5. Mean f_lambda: 6.2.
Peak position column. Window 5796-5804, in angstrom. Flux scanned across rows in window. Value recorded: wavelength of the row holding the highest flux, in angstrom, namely 5800.90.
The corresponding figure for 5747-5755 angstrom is 5749.04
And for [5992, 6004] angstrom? 5996.46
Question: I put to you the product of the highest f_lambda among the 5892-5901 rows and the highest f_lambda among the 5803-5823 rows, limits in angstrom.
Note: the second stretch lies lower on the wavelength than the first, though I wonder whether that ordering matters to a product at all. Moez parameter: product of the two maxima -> 45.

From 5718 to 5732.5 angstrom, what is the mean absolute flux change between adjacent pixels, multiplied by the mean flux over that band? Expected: 3.4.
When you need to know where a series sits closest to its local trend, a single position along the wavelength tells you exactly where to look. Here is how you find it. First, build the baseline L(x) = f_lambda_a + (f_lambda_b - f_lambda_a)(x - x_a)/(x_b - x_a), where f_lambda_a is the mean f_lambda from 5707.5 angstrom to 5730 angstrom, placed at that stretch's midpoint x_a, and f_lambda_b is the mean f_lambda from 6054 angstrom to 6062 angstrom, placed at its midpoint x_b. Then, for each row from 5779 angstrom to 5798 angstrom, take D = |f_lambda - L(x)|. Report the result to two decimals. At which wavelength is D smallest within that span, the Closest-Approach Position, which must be 5794.22 angstrom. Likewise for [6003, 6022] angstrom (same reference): 6017.21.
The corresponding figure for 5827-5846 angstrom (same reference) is 5831.70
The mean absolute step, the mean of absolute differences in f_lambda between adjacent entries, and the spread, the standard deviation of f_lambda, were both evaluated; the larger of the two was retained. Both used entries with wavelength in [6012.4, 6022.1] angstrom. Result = 0.576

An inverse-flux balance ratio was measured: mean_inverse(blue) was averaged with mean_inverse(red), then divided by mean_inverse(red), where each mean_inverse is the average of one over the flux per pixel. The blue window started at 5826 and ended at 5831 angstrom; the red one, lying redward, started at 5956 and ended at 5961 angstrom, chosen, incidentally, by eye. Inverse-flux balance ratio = 0.97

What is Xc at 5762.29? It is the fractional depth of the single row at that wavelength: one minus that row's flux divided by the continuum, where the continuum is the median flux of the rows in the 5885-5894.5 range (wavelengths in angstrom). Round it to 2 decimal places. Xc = -0.07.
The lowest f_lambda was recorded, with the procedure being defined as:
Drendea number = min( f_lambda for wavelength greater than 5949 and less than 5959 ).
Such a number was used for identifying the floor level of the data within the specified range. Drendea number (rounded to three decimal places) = 5.573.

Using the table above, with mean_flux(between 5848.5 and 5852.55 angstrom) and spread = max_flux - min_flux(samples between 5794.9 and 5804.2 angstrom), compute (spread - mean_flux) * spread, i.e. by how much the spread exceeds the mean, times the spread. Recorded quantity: -4.6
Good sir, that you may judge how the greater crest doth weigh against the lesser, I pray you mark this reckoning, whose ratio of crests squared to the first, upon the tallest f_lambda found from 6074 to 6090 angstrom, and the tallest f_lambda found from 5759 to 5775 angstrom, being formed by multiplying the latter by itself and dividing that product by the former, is 7.73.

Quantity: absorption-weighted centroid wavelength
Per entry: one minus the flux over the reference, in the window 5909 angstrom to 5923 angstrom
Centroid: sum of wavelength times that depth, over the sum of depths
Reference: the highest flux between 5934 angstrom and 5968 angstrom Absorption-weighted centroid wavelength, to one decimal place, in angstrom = 5916.1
